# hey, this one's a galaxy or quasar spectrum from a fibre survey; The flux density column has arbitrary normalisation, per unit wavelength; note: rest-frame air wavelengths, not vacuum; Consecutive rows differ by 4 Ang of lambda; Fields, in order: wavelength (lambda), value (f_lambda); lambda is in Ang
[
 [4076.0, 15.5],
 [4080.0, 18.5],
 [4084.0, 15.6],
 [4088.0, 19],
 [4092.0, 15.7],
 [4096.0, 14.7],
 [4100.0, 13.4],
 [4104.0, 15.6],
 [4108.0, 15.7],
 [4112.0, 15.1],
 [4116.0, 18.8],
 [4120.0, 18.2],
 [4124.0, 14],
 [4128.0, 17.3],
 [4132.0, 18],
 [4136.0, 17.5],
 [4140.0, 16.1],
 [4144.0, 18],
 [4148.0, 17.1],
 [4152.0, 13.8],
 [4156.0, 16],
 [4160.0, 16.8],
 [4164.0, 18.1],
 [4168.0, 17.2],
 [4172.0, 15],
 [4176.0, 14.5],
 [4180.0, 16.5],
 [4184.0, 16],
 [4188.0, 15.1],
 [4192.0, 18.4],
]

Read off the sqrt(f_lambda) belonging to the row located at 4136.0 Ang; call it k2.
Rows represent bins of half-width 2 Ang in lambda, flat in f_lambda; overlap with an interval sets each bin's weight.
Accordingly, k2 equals 4.18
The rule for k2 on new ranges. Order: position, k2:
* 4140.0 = 4.01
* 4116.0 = 4.34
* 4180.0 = 4.06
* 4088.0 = 4.36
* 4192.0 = 4.29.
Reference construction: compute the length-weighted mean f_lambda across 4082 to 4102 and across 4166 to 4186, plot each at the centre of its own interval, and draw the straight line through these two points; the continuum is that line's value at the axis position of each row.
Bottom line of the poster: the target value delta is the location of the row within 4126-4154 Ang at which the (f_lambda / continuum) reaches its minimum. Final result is 4152.0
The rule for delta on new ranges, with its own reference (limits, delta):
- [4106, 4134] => 4124.0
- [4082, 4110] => 4100.0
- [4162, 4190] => 4176.0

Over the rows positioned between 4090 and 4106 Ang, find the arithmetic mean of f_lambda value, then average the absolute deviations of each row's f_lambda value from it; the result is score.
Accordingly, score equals 0.8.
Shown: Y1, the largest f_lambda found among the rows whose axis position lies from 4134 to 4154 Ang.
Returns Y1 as 18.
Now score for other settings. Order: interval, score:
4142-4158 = 1.3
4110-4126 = 2.0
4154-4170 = 0.6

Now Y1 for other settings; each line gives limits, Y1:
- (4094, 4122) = 18.8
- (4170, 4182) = 16.5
